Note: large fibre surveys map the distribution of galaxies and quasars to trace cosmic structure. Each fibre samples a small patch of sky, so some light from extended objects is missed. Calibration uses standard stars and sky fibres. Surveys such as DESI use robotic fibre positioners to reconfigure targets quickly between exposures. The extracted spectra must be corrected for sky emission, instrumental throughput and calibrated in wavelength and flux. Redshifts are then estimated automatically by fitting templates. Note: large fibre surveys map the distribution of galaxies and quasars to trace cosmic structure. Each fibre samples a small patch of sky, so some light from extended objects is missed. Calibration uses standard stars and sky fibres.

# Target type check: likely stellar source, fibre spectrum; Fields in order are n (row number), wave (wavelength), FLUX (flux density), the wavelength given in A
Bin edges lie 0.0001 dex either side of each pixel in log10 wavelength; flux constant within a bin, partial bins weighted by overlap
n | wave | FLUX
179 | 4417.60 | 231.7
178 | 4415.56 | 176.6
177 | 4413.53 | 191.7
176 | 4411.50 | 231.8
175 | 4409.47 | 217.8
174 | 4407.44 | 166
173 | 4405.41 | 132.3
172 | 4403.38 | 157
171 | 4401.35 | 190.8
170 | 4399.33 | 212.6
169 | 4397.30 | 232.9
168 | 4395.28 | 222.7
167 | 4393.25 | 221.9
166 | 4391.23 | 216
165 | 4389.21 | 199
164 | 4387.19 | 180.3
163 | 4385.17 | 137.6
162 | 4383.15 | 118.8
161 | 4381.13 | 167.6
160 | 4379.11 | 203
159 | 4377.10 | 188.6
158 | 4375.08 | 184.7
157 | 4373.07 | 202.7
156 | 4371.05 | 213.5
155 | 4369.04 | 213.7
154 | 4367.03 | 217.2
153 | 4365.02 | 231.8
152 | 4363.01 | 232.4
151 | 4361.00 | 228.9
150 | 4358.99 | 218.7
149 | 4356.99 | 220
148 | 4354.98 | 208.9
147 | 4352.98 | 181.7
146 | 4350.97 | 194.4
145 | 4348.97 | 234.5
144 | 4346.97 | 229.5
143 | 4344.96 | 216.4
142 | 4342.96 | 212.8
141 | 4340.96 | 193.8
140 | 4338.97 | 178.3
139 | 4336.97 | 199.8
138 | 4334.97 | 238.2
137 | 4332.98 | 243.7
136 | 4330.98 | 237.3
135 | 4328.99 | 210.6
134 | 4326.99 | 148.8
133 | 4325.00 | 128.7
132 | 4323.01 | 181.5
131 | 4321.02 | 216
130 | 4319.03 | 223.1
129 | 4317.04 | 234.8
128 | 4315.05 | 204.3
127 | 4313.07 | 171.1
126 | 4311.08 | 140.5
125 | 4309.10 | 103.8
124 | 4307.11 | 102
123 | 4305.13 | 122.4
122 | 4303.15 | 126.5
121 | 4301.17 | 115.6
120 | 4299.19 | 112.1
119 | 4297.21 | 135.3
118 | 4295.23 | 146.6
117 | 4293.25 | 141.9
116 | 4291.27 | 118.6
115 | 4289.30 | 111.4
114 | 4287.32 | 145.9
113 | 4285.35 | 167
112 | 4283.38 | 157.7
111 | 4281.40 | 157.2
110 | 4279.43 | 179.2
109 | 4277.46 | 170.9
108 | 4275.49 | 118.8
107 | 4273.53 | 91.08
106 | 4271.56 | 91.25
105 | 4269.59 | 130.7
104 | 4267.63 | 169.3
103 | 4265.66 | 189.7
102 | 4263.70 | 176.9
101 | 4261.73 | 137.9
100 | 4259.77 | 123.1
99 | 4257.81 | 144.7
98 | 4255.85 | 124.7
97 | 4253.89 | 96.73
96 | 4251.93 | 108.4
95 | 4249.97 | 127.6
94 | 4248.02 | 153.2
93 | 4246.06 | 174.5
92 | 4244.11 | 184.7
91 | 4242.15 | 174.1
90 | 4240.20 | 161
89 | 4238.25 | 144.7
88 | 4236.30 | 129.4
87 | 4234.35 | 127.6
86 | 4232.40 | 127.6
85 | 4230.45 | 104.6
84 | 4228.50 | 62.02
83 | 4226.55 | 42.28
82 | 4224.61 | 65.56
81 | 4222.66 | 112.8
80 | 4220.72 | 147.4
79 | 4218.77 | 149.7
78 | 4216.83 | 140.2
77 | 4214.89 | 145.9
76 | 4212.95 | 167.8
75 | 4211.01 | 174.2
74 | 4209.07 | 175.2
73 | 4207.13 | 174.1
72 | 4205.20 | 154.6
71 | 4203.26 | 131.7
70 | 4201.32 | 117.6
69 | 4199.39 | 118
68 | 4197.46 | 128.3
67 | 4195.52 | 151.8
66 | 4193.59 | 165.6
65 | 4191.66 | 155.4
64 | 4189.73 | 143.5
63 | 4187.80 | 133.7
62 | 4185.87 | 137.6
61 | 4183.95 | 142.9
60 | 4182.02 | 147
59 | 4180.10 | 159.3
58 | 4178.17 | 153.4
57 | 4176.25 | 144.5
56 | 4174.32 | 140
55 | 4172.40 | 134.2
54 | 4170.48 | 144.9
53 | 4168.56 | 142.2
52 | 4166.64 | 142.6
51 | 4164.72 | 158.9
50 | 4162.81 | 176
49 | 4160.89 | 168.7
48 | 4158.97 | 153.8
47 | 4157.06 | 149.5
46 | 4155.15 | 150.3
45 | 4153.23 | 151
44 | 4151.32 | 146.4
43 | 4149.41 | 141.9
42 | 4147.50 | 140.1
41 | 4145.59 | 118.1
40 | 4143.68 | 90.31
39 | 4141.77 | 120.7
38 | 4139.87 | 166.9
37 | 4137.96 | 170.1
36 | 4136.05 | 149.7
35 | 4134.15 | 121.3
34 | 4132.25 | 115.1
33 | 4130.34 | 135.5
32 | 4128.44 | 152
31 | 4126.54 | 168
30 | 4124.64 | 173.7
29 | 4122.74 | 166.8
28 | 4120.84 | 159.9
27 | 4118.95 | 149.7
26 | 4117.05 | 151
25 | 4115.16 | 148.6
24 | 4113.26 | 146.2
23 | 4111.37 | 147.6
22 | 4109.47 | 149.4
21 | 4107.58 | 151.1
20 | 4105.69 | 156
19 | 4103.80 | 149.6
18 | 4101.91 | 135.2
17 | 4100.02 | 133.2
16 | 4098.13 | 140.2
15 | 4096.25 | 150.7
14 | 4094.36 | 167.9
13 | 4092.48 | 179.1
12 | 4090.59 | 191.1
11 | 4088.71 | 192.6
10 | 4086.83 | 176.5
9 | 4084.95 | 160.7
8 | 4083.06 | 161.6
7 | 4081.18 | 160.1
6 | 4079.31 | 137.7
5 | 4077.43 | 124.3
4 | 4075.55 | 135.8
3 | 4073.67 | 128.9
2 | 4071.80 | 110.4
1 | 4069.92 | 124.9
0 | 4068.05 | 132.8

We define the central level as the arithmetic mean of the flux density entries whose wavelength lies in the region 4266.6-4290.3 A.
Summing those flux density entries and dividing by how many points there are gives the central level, 141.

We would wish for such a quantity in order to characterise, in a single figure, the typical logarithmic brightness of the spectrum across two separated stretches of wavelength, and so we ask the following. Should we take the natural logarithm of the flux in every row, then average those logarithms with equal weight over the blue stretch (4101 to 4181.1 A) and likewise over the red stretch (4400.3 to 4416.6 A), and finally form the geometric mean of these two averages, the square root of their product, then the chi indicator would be 5.09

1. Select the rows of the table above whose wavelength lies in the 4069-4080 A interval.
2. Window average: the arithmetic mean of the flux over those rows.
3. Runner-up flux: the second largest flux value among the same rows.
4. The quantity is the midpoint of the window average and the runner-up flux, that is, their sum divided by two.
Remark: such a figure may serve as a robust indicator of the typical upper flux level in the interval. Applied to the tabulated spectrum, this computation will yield 131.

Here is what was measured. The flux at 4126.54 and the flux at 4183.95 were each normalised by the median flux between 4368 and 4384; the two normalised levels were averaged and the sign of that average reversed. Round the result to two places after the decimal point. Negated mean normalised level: -0.79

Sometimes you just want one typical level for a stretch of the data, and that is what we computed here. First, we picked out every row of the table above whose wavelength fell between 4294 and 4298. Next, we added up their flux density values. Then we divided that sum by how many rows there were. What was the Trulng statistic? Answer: 141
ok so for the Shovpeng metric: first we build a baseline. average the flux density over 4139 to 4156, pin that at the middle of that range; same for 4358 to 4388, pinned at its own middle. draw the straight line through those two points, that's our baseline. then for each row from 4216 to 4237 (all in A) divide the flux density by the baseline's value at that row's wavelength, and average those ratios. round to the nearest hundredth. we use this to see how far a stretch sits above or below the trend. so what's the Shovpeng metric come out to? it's 0.70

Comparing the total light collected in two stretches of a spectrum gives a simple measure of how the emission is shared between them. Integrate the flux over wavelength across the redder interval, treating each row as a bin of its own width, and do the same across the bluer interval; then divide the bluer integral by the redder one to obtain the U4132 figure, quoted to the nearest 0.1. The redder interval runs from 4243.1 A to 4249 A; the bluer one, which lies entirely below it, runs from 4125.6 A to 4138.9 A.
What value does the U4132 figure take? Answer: 1.9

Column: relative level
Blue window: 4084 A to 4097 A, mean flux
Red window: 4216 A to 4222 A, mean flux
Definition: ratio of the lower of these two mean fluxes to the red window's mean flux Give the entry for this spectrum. 1.00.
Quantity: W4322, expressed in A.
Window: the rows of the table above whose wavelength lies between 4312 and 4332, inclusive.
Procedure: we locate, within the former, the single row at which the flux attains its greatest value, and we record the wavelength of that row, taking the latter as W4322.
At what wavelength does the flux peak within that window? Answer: 4330.98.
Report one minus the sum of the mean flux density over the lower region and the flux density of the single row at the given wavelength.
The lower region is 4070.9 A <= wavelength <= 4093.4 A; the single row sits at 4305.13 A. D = -276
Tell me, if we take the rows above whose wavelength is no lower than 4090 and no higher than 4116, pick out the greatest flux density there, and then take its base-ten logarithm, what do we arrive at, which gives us 2.28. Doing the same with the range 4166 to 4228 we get 2.24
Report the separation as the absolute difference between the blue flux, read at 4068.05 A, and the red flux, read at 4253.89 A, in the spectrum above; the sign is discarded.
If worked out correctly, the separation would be 36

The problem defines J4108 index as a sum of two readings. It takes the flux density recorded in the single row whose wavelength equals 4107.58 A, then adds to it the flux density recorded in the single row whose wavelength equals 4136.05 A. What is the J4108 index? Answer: 301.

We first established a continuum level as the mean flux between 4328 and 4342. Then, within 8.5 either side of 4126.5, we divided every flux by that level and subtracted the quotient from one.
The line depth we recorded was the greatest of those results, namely 0.46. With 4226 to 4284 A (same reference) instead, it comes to 0.80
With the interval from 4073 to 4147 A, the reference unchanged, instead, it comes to 0.58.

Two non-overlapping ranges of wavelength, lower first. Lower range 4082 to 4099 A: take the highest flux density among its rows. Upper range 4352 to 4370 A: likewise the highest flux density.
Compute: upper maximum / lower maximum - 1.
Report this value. 0.21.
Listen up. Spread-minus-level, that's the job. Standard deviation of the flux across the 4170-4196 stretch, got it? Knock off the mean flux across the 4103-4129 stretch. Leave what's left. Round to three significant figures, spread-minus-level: -146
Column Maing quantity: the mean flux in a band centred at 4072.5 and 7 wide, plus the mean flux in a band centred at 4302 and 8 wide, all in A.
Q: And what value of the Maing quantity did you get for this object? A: 244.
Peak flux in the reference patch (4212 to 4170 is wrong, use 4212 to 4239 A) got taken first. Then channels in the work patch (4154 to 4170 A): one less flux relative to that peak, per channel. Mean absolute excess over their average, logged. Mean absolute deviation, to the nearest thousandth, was 0.056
